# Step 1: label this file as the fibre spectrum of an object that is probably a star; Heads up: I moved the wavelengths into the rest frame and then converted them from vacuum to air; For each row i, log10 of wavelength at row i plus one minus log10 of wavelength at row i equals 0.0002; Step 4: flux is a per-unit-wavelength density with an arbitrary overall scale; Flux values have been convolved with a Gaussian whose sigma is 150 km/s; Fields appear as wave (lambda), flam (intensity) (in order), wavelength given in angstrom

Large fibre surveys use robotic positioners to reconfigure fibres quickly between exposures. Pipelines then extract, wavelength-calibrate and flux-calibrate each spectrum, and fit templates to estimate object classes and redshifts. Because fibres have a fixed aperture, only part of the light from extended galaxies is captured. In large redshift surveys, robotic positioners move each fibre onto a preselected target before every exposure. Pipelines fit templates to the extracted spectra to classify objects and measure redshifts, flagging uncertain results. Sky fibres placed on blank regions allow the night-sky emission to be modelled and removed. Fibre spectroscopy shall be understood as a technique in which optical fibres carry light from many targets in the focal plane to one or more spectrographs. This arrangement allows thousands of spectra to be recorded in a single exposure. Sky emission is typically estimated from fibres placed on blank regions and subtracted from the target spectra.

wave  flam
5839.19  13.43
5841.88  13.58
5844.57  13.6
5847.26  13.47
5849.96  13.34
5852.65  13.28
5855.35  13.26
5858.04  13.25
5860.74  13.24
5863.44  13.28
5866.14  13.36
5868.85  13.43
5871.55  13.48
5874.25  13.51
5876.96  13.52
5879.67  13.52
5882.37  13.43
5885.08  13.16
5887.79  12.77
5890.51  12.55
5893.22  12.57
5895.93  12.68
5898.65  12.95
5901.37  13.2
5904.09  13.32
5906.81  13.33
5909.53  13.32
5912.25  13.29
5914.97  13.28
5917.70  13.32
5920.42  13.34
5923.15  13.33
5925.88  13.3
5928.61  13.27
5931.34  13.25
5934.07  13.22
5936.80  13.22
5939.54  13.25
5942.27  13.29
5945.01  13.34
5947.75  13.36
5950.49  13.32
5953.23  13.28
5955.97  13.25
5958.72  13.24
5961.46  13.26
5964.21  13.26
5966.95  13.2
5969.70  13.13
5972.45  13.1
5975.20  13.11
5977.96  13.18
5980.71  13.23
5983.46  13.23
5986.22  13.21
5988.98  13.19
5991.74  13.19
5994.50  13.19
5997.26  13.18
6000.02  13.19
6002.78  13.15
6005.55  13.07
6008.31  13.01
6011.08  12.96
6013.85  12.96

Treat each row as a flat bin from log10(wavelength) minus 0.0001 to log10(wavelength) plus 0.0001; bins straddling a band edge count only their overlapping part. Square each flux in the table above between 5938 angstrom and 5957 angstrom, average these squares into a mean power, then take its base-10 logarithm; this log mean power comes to 2.248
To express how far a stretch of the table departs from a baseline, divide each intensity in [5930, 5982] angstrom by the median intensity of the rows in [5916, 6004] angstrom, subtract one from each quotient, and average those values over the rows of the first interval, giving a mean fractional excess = 0.000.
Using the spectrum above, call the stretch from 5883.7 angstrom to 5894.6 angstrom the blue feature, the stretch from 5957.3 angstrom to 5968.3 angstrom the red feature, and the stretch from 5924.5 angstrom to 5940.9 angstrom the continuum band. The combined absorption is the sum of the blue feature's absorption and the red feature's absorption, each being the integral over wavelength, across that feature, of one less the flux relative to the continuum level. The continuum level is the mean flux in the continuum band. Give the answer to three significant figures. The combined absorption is 0.410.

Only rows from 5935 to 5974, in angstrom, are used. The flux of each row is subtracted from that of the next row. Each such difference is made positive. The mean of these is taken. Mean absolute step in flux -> 0.034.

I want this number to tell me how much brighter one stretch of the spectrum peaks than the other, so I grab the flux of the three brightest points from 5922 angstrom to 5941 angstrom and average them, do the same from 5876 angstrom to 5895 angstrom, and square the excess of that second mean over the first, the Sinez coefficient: 0.036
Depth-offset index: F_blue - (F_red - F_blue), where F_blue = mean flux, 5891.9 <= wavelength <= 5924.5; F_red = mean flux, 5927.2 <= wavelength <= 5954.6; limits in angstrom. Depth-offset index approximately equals 13.0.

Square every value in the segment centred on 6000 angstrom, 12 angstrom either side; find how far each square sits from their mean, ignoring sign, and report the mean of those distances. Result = 2.0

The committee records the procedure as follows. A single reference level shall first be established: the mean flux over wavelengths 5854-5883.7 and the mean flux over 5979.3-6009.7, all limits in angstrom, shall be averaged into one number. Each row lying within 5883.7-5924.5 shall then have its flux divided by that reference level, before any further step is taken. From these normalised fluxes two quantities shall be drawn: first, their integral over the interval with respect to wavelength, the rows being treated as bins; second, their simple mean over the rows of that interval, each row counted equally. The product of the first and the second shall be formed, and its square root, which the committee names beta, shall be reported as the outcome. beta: 6.3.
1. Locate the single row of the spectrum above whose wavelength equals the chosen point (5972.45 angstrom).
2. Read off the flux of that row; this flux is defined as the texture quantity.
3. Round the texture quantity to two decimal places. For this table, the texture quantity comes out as 13.10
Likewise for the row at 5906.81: 13.33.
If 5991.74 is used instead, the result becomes 13.19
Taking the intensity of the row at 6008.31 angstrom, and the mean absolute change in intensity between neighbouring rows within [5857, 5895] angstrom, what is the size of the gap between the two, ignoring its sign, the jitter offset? 12.91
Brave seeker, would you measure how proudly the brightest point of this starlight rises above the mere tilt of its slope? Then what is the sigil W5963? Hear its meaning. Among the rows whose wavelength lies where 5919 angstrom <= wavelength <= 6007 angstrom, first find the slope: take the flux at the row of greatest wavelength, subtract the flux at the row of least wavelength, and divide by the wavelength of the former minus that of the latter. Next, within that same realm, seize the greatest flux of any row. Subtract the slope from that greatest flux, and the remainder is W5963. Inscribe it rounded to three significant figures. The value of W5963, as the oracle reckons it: 13.4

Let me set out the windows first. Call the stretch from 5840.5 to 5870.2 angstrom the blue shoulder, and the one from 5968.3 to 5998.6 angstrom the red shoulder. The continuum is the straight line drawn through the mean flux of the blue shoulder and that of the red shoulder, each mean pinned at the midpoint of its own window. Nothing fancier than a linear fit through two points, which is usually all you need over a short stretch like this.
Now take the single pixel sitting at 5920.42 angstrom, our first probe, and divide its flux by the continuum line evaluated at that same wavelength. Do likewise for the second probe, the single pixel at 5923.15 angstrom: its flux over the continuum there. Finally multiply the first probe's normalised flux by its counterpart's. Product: 1.01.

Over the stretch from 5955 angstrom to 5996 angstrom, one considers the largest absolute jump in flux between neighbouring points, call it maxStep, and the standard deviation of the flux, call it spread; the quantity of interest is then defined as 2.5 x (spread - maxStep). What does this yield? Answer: -0.05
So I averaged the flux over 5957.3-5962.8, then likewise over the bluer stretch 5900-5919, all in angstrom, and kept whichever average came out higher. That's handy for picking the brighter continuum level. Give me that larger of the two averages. 13.29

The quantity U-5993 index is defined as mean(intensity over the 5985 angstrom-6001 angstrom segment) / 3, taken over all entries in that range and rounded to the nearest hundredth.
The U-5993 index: 4.40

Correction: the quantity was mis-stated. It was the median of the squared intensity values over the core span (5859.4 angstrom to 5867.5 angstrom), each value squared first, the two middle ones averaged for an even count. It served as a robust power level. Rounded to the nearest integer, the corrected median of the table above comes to 176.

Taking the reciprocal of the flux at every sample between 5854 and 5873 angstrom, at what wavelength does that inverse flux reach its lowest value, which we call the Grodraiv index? 5871.55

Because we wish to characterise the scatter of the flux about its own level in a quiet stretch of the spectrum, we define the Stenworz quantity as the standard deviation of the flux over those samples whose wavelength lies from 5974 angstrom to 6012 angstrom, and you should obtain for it 0.08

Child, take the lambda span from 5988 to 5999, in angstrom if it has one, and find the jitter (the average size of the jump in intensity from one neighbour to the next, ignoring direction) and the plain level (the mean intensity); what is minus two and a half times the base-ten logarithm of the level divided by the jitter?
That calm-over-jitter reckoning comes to -8.99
